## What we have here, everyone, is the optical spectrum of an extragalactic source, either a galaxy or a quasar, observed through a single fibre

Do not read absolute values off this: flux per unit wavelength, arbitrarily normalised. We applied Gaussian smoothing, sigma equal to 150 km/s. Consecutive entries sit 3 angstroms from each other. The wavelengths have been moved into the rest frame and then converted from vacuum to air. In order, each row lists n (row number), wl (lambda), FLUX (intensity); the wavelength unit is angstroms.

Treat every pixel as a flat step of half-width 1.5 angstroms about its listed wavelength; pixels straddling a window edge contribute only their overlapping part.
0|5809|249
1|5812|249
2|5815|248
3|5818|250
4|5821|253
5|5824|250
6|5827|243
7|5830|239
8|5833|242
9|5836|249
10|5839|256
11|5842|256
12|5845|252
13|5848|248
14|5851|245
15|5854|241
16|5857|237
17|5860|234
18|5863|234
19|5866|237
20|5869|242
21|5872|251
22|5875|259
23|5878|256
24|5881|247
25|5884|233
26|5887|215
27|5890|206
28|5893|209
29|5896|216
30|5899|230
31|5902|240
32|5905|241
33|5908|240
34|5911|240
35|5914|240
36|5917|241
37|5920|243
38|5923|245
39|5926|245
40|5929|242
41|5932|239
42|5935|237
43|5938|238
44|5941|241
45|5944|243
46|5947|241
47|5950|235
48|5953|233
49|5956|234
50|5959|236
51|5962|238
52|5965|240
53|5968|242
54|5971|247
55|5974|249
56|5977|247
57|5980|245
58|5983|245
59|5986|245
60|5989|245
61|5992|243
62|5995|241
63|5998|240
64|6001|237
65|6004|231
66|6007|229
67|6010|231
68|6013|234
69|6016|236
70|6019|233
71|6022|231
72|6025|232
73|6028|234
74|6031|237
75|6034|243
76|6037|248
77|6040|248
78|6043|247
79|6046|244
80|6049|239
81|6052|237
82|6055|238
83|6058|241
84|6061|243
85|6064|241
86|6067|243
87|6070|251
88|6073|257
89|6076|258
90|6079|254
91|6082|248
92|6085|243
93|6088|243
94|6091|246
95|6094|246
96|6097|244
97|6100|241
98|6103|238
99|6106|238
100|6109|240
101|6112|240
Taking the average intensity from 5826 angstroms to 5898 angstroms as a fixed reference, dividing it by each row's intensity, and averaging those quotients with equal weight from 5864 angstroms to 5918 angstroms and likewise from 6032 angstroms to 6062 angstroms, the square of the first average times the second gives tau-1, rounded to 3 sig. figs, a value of 1.03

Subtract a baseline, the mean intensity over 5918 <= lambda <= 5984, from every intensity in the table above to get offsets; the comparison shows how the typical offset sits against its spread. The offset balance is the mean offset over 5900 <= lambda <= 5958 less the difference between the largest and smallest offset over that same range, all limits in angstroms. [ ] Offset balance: -13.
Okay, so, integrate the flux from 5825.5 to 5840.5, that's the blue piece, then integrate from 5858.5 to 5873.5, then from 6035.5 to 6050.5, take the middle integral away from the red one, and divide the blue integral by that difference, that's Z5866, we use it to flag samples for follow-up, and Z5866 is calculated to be 44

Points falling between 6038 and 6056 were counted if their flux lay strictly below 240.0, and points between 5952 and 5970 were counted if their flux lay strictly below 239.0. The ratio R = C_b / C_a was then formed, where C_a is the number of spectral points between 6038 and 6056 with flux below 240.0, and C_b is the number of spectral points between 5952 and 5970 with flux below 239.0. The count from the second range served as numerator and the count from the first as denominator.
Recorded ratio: 1.3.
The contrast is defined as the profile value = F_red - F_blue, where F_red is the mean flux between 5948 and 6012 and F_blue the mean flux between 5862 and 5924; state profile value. 3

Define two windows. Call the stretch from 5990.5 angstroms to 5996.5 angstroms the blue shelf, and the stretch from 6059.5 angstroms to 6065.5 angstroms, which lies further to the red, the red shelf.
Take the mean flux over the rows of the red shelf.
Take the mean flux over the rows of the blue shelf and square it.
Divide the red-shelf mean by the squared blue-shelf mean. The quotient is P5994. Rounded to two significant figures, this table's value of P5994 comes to 0.0041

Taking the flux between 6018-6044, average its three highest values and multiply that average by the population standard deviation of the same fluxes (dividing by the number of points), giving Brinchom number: 1691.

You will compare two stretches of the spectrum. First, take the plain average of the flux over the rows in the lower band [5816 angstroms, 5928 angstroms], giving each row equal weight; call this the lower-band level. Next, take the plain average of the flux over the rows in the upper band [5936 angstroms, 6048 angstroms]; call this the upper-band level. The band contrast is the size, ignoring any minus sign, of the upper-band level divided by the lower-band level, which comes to 0.995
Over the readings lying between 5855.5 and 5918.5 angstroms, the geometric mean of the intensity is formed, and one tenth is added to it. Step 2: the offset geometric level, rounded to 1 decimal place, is 235.3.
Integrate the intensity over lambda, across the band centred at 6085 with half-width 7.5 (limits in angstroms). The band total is 3702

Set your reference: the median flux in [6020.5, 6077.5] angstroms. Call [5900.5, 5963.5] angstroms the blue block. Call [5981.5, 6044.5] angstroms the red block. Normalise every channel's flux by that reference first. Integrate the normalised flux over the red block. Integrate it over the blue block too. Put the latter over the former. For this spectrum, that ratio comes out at 1.00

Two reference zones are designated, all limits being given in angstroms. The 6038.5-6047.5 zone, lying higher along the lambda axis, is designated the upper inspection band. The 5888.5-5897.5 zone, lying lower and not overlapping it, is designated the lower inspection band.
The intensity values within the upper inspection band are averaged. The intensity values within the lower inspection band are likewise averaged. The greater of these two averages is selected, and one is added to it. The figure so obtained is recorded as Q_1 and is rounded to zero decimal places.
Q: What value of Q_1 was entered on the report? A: 247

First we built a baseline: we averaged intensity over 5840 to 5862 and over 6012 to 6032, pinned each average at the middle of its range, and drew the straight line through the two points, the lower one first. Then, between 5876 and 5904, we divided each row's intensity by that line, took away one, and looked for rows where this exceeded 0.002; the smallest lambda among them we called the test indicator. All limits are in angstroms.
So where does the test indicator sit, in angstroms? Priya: 5878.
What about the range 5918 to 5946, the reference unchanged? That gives 5920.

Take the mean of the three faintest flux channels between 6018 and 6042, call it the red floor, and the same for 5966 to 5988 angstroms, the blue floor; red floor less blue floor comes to -12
